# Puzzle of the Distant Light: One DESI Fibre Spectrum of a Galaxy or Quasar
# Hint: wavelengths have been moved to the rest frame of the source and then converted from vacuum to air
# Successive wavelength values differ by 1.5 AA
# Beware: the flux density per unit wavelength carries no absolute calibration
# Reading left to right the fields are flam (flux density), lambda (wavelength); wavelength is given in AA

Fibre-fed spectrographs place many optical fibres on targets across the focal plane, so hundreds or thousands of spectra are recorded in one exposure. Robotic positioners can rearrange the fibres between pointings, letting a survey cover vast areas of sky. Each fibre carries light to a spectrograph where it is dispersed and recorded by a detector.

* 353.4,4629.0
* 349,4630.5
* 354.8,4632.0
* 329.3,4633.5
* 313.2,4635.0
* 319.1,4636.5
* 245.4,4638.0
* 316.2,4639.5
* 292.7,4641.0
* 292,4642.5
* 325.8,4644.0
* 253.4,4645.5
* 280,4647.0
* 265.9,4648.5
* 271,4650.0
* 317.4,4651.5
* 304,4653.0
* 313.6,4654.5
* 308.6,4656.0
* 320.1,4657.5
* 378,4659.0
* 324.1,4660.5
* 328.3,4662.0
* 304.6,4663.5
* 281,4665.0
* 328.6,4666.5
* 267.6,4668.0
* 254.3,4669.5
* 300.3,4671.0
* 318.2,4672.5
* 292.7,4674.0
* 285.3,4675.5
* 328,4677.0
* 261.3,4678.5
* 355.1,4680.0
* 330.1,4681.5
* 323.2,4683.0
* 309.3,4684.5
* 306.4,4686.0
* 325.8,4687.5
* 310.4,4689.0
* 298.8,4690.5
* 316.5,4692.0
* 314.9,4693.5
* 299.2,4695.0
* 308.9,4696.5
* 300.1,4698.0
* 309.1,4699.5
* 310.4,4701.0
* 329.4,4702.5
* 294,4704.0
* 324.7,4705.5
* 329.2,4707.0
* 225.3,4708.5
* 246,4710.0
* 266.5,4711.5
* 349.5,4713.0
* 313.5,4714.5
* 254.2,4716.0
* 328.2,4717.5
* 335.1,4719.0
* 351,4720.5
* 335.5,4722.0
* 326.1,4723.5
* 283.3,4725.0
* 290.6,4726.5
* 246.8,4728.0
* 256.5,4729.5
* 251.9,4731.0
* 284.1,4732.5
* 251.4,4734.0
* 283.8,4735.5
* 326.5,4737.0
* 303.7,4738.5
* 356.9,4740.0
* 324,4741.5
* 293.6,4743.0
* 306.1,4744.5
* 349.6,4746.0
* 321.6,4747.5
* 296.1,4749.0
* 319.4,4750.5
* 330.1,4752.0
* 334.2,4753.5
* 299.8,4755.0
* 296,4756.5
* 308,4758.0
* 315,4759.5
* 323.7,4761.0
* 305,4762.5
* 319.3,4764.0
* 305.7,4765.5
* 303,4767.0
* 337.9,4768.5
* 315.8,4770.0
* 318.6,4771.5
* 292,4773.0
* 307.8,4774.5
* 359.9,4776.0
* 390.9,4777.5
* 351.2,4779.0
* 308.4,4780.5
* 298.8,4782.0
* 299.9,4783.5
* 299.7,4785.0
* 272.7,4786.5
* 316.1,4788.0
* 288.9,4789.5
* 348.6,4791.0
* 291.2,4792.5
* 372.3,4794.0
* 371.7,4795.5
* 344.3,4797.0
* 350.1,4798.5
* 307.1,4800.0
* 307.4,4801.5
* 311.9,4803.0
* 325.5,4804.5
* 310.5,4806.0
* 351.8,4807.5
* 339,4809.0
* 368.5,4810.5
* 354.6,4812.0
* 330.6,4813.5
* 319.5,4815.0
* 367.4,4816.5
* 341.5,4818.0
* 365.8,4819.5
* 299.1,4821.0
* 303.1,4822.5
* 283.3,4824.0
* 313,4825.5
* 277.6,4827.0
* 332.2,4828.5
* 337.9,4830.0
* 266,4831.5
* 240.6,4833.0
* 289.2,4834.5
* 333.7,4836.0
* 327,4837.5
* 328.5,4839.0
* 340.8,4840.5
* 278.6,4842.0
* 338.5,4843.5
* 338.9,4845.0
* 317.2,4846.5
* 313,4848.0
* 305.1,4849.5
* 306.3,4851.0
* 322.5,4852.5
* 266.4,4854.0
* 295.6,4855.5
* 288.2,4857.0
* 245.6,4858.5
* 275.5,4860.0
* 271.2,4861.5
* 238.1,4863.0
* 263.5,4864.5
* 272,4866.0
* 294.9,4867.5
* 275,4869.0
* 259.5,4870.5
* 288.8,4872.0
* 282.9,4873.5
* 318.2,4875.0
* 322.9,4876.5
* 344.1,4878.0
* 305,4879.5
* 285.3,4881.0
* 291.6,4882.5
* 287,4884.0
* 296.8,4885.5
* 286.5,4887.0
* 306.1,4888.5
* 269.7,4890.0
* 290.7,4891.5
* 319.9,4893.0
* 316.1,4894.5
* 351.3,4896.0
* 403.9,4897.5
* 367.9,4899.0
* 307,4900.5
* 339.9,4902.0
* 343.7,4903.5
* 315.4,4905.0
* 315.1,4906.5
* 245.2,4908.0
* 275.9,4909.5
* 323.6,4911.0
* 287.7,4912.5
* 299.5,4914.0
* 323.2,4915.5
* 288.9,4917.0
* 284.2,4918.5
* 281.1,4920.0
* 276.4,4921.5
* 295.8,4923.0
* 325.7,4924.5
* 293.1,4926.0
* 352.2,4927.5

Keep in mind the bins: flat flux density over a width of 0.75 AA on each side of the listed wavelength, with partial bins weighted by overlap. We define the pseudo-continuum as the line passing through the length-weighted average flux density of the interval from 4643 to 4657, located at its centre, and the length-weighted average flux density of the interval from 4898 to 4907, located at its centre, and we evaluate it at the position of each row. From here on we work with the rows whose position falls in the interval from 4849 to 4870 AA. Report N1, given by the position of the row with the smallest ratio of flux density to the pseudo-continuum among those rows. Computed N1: 4863.0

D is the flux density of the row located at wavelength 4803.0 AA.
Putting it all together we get 311.9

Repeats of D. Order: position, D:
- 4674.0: 292.7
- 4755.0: 299.8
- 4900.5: 307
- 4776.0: 359.9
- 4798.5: 350.1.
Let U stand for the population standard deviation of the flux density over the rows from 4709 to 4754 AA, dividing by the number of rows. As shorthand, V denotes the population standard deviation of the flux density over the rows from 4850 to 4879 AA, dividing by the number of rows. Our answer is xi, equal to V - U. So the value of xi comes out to -7.2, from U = 34.2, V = 27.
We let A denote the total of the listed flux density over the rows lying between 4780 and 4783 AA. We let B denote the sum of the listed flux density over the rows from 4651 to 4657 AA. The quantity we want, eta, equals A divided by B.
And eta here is 0.5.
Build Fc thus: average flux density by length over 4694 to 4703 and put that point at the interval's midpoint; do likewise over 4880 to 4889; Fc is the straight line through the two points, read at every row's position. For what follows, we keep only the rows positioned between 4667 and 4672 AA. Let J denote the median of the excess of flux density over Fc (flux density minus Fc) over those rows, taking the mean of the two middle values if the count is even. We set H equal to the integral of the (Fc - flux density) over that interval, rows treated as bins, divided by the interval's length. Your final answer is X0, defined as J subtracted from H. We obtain 77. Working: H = 33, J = -44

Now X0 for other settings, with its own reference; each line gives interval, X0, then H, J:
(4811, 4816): -72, -40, 32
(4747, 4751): -22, -7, 15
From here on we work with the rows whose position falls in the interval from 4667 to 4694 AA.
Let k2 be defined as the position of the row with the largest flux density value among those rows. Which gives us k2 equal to 4680.0 AA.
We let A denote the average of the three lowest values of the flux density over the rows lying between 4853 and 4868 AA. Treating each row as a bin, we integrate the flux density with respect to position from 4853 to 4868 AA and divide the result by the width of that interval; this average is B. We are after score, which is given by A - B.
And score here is -22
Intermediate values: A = 249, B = 272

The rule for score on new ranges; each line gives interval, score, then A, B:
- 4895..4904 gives -21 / 330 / 352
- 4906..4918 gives -25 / 270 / 294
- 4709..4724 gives -53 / 256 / 309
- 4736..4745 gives -17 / 301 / 318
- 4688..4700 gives -8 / 299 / 308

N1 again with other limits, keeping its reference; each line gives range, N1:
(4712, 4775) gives 4728.0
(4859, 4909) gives 4863.0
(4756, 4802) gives 4786.5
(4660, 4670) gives 4669.5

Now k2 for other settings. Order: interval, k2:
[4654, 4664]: 4659.0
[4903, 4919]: 4903.5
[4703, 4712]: 4707.0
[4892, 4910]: 4897.5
